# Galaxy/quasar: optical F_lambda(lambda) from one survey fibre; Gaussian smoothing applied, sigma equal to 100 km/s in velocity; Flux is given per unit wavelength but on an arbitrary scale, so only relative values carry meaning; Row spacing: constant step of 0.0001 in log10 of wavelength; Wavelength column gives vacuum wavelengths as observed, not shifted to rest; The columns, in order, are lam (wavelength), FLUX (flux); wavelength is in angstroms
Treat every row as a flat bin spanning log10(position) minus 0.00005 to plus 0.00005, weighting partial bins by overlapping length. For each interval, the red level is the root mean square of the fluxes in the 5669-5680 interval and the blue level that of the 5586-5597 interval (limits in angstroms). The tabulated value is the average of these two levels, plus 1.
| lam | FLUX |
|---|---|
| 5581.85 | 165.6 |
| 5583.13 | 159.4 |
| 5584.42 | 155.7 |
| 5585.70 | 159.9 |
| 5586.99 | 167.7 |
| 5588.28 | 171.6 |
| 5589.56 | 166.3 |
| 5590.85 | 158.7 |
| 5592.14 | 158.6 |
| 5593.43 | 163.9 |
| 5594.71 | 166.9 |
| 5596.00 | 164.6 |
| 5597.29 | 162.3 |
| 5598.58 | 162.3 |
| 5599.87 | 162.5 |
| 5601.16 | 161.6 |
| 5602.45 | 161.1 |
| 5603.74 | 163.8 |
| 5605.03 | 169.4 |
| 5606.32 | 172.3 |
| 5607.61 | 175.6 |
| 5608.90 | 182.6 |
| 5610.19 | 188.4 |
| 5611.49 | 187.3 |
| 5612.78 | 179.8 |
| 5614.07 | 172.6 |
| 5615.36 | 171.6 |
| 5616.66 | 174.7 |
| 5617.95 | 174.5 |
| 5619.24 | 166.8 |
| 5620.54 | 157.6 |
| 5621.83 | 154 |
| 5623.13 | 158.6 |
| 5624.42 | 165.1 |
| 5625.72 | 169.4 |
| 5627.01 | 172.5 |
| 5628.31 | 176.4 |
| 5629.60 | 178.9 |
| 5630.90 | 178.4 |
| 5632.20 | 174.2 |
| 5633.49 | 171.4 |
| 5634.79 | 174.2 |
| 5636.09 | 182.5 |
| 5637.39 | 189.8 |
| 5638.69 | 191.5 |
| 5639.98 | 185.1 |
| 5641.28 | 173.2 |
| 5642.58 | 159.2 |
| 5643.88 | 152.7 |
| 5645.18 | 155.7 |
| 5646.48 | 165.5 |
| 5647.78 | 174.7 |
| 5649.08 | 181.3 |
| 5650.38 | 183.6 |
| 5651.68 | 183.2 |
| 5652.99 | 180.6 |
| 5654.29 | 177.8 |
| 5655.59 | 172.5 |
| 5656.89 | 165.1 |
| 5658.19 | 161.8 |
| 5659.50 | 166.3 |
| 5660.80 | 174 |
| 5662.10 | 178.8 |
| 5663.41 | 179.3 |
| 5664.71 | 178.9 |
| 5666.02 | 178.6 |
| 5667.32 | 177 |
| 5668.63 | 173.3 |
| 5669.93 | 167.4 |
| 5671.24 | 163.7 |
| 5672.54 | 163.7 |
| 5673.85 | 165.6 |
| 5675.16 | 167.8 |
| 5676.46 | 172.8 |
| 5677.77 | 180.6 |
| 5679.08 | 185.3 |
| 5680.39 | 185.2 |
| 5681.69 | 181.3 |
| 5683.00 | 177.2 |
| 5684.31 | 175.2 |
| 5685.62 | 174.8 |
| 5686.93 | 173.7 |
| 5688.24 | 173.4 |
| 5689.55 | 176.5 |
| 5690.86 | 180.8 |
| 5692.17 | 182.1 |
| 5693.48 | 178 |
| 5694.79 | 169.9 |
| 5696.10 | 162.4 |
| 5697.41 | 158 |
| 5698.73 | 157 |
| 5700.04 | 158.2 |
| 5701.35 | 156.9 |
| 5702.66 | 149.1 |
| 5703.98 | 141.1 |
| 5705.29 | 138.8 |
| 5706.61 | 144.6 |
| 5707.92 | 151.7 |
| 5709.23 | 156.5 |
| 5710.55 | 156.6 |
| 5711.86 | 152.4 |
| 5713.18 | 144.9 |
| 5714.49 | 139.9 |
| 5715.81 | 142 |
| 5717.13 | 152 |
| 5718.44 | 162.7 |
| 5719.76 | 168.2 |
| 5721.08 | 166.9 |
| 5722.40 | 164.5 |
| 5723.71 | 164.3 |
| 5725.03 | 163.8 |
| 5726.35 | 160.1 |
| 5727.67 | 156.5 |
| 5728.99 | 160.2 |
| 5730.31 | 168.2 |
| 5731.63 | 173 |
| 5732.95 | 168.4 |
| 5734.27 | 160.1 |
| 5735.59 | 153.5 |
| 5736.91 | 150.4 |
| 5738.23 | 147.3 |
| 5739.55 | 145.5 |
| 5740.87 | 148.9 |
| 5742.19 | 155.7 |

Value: 169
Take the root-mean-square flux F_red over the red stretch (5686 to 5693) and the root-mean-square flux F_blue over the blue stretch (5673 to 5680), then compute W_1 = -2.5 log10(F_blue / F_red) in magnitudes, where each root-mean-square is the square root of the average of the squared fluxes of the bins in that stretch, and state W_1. 0.02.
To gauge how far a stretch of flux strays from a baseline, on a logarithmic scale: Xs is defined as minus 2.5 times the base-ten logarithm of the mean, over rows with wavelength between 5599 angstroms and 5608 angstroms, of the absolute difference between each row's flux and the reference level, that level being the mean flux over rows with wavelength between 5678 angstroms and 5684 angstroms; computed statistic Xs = -3.0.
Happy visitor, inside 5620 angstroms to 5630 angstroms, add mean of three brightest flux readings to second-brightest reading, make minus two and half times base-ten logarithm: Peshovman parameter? -6.37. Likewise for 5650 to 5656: -6.41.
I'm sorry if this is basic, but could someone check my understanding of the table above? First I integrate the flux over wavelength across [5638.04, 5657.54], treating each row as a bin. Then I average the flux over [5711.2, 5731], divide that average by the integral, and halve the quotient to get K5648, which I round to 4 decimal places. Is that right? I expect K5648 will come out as 0.0233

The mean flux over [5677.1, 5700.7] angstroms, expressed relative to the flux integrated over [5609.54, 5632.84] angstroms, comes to 0.0433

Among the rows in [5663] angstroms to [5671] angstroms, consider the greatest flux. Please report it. 179.3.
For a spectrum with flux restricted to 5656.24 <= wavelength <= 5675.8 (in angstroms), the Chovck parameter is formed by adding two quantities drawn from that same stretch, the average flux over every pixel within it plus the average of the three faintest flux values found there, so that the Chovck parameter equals 334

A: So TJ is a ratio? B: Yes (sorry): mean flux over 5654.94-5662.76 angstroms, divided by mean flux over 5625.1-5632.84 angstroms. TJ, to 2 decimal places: 0.97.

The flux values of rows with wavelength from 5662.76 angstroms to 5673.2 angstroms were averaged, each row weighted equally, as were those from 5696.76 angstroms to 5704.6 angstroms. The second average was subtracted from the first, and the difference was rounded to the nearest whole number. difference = 19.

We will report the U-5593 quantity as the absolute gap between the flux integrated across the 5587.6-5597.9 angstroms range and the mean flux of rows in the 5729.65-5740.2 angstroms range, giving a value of 1532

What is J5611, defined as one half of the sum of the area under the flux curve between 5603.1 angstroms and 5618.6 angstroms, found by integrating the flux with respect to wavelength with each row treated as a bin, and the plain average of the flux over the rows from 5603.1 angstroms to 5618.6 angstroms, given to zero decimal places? 1453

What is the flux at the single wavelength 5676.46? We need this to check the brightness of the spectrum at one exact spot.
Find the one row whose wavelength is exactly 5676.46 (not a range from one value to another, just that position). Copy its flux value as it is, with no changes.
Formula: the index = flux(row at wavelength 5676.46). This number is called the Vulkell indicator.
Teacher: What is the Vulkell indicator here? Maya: 172.8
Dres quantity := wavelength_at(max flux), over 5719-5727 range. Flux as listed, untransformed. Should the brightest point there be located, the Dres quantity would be 5719.76 angstroms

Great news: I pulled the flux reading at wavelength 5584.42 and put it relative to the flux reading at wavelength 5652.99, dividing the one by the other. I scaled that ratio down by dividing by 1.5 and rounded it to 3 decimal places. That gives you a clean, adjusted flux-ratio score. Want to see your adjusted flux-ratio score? 0.575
